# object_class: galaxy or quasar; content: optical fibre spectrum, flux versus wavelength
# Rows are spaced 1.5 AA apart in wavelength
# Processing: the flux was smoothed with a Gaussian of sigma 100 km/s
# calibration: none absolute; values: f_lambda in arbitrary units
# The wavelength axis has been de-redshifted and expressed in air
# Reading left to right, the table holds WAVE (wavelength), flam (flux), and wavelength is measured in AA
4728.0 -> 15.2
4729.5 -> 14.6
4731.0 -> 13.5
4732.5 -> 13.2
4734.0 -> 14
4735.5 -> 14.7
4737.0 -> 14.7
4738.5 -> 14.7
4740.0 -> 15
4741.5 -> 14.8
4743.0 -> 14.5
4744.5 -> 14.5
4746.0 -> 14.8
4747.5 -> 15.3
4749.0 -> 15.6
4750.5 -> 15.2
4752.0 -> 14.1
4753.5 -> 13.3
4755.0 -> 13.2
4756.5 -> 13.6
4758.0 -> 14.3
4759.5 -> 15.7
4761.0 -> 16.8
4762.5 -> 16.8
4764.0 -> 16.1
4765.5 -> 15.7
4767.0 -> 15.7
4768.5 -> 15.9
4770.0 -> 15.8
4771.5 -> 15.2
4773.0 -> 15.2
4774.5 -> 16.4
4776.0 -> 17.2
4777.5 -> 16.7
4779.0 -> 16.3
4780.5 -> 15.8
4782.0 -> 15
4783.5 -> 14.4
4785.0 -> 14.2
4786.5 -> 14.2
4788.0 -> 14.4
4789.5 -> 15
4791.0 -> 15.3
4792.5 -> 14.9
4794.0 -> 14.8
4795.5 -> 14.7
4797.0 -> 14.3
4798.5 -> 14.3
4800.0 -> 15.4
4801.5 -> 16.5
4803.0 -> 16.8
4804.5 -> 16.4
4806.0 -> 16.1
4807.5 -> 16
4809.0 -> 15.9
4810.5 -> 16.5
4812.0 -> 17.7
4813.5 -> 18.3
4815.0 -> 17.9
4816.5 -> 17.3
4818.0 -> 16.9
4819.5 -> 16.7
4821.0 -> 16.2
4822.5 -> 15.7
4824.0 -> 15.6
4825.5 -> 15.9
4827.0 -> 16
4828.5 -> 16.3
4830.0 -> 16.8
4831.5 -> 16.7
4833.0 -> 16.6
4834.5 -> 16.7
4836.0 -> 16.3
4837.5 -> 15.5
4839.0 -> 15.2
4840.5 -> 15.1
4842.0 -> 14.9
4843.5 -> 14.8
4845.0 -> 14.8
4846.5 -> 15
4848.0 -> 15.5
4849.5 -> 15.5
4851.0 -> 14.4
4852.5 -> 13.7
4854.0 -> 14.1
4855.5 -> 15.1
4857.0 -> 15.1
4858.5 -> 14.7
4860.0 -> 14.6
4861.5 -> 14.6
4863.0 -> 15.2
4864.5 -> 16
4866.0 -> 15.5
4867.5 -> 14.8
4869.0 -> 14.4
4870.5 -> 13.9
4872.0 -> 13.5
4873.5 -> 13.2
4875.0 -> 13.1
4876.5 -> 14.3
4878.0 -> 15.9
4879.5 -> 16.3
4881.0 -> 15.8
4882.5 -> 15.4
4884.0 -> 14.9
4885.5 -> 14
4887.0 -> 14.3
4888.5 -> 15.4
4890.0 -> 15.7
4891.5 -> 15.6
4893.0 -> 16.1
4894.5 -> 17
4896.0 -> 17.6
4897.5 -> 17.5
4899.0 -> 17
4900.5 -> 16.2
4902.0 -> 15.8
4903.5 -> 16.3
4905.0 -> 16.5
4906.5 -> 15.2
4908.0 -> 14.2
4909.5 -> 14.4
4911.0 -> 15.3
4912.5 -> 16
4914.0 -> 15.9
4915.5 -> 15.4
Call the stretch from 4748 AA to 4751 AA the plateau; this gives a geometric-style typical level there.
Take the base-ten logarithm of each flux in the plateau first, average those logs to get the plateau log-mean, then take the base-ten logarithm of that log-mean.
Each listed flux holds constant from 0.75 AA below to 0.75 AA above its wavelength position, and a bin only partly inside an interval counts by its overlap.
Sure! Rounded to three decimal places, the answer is 0.075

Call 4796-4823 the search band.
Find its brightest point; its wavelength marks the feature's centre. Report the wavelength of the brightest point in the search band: 4813.5 AA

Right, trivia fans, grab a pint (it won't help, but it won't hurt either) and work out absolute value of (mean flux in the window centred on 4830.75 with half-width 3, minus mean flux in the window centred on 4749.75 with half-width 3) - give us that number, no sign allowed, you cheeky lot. 1.55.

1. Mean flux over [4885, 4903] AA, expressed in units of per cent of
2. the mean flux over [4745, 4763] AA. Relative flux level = 108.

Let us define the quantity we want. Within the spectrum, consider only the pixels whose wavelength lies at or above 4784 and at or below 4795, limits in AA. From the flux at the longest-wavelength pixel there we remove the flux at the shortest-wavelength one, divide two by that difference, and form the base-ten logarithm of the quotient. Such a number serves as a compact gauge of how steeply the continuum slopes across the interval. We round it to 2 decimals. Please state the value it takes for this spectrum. 0.52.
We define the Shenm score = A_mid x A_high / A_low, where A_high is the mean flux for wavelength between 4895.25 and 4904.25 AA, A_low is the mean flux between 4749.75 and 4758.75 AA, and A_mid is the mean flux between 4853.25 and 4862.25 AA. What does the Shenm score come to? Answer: 17.6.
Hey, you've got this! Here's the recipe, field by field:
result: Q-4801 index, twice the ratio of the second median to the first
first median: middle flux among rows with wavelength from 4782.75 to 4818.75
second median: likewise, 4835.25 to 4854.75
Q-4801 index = 1.92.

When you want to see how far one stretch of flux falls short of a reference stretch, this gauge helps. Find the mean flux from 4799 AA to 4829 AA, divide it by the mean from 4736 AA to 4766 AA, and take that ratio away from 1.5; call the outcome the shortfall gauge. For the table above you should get 0.395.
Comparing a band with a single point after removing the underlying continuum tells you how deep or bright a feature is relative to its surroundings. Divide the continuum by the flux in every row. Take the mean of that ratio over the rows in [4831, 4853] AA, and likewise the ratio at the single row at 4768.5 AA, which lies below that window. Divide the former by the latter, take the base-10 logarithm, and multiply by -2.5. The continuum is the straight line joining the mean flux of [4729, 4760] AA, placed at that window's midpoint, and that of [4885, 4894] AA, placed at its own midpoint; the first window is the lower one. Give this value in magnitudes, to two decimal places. -0.07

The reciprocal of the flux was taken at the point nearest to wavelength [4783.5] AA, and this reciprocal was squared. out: 0.0048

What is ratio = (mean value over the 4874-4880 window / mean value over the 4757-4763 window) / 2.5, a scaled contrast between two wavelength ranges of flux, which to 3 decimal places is 0.375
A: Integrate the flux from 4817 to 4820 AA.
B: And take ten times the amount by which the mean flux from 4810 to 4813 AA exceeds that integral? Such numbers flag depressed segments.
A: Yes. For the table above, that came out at -333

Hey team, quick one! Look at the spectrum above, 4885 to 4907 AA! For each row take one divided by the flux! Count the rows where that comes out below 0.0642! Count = 11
